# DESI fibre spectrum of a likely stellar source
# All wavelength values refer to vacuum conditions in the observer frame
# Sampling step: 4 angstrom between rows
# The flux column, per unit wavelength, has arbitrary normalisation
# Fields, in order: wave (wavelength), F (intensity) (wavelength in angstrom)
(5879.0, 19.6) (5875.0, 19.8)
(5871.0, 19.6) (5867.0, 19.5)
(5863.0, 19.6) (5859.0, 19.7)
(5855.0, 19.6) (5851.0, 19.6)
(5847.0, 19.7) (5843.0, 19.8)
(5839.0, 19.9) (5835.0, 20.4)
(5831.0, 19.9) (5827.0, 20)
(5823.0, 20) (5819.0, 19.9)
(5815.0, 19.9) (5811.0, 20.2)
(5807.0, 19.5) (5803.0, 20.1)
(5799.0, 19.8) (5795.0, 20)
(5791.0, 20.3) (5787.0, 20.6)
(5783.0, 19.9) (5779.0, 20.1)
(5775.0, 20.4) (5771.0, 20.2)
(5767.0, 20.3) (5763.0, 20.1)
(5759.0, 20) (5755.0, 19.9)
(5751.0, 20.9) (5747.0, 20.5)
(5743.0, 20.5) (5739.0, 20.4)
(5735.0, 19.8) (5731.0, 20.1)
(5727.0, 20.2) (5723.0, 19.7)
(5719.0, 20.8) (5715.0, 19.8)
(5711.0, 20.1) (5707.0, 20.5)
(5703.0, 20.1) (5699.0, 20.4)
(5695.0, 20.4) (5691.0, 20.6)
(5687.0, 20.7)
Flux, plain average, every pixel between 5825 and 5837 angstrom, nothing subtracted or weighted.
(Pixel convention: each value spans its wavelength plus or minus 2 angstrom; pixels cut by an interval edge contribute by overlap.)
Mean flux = 20.1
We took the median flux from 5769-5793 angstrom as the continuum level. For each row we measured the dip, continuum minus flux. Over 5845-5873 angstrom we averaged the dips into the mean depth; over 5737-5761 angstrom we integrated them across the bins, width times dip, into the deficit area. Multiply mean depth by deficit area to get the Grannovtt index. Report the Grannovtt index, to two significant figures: -1.8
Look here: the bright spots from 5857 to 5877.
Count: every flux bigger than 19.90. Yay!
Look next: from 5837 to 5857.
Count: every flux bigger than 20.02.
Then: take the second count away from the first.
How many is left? 0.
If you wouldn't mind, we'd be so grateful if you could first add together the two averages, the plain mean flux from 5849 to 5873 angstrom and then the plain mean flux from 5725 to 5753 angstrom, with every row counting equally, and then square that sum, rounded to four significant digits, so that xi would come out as 1595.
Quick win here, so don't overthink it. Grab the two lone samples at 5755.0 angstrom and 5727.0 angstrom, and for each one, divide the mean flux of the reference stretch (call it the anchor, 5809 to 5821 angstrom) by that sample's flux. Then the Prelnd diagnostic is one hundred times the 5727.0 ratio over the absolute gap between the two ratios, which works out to 6633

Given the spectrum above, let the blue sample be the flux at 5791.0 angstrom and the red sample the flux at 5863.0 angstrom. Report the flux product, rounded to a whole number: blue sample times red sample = 398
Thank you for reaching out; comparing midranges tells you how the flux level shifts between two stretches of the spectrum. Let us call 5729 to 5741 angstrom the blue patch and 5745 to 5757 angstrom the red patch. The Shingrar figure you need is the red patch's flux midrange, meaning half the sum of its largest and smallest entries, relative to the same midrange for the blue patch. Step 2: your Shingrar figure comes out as 1.01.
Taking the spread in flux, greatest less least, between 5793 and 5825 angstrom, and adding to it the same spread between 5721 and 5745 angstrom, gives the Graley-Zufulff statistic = 1.5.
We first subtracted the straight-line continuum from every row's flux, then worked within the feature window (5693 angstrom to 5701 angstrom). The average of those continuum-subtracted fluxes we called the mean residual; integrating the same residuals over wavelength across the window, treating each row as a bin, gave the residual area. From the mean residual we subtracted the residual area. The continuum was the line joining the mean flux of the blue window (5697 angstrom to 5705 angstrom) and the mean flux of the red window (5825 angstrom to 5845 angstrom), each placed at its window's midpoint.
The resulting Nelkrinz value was -1.0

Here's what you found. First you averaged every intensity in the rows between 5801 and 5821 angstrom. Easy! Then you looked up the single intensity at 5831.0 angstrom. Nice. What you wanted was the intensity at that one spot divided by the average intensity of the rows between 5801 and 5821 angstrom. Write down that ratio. 0.999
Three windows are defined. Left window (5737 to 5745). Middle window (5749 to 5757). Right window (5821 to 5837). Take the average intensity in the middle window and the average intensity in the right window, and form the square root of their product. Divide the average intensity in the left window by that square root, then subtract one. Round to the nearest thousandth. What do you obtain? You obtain 0.011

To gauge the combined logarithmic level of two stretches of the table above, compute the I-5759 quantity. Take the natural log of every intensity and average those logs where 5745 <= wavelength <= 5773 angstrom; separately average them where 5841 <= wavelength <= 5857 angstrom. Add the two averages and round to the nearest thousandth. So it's 5.988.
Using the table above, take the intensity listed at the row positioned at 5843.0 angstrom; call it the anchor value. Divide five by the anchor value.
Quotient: 0.253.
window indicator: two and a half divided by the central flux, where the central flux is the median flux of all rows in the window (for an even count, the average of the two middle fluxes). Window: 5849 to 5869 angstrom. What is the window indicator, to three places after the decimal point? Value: 0.128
